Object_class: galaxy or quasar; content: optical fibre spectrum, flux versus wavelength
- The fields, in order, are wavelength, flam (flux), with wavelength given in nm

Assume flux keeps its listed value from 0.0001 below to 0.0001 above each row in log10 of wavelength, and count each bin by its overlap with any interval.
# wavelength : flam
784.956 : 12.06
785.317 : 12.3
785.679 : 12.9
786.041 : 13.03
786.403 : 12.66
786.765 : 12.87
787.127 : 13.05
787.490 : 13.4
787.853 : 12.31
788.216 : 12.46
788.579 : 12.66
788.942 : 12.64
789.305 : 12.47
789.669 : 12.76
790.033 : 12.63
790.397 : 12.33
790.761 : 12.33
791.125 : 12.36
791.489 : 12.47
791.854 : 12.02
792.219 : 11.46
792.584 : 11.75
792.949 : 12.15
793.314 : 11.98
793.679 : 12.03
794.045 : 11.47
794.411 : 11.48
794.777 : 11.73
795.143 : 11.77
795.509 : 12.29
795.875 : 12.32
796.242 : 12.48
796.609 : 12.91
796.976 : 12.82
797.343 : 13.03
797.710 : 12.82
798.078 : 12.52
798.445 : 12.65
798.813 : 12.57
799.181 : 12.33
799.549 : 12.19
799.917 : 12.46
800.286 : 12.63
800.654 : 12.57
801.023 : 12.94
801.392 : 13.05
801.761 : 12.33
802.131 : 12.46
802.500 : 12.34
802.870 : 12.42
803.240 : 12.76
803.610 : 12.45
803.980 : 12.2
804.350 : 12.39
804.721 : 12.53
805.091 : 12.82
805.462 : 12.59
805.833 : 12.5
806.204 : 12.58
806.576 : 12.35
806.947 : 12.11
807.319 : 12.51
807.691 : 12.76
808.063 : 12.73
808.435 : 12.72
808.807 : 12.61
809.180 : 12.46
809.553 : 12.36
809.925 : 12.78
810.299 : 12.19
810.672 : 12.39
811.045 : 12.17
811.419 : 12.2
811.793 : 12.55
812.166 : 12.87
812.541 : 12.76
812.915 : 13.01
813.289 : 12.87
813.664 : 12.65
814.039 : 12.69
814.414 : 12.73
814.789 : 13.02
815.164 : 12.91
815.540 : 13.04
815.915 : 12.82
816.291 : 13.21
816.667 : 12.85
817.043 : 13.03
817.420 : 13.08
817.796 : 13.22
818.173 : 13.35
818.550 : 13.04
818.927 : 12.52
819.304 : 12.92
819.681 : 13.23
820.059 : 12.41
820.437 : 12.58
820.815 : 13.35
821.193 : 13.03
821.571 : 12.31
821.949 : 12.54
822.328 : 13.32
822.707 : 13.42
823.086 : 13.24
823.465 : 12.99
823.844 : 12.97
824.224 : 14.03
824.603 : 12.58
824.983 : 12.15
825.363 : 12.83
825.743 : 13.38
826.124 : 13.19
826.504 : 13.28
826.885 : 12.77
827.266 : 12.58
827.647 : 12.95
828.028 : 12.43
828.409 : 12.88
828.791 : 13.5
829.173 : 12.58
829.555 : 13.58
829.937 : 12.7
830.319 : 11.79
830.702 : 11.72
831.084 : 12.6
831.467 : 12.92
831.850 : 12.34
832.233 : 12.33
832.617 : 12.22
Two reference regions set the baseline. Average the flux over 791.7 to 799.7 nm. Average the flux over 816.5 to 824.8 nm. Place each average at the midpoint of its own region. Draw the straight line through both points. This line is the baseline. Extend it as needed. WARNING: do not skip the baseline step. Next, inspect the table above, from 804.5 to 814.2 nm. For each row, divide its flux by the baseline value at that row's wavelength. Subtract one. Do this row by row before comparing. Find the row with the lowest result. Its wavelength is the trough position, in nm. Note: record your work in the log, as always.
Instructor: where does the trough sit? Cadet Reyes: 811.045 nm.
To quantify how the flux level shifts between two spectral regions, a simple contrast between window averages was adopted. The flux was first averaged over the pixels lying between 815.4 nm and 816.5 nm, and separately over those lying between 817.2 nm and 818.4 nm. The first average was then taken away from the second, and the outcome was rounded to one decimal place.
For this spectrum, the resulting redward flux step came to 0.2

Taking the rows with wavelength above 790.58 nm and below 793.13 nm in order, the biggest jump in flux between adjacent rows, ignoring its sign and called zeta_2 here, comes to 0.56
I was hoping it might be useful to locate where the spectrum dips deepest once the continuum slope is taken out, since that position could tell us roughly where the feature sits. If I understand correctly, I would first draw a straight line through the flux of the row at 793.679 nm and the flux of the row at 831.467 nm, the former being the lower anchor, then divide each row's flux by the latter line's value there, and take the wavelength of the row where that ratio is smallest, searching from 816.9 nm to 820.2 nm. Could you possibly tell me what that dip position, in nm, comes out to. 820.059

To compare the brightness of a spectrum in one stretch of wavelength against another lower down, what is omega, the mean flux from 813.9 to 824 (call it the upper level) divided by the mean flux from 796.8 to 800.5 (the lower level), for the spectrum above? 1.03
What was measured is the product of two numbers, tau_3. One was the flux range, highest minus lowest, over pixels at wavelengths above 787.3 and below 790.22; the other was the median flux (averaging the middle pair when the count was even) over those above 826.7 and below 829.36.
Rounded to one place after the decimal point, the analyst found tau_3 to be 13.9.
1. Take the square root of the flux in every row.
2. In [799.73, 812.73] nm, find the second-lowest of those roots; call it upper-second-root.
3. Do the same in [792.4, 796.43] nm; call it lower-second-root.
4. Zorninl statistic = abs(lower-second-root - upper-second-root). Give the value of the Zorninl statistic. 0.10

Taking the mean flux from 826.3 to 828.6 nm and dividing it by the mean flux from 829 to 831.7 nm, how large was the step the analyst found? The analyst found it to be 1.021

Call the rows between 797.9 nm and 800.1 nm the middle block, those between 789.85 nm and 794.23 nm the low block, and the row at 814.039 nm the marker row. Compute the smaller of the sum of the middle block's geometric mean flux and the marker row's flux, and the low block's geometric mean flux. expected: 12.1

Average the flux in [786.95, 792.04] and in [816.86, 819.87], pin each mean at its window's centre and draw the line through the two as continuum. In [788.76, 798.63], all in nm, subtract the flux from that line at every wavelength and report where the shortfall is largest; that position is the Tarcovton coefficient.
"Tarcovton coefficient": 794.045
